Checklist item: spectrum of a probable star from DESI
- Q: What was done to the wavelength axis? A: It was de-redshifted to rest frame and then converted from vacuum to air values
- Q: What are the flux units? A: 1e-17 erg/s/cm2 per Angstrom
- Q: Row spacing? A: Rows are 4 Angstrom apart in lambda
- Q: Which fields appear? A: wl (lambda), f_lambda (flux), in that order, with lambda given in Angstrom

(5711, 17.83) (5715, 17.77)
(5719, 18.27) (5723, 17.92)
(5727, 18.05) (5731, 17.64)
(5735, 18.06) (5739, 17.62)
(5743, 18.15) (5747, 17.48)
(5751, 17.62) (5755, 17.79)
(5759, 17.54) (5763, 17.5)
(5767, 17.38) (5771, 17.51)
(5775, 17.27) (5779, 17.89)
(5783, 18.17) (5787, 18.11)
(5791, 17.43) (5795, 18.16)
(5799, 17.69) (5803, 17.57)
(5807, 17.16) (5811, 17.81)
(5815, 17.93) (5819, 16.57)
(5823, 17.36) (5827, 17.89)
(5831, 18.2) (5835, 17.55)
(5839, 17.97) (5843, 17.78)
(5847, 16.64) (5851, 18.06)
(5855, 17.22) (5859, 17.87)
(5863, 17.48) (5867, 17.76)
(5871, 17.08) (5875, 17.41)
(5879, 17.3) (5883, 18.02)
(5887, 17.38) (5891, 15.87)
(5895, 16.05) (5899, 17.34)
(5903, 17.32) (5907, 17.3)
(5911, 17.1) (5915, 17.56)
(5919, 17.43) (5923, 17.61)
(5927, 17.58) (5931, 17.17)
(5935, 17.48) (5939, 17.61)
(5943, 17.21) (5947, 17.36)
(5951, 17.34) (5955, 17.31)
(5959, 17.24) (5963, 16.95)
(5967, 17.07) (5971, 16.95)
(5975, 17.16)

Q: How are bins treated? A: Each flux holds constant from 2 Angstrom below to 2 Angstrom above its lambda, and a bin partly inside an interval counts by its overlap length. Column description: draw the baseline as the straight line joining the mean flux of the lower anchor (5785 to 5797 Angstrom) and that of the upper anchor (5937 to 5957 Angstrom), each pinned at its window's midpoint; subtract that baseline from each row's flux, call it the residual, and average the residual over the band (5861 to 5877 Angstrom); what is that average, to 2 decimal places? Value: -0.20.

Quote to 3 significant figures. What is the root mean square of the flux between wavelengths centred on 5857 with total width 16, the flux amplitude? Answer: 17.7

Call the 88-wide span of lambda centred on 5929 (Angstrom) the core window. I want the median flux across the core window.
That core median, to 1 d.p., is 17.3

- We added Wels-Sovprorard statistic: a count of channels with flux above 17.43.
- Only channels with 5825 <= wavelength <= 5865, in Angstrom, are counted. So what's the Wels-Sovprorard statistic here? 8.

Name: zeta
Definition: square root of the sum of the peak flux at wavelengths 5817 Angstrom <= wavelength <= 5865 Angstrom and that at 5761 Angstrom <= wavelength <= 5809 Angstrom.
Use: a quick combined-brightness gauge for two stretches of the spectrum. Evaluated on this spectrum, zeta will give 6.031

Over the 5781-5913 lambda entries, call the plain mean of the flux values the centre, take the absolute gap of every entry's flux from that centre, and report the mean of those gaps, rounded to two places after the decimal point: 0.42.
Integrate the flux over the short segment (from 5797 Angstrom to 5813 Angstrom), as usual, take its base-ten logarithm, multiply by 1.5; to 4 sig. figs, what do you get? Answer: 3.673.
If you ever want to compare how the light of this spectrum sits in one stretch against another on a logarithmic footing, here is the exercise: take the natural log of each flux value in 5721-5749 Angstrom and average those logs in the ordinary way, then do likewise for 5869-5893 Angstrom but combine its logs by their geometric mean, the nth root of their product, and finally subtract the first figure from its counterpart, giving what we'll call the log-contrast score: -0.039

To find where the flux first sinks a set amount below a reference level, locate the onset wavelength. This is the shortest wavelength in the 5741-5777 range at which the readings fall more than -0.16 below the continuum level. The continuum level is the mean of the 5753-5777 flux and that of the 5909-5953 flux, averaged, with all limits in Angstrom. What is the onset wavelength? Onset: 5747 Angstrom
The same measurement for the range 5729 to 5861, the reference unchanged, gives 5747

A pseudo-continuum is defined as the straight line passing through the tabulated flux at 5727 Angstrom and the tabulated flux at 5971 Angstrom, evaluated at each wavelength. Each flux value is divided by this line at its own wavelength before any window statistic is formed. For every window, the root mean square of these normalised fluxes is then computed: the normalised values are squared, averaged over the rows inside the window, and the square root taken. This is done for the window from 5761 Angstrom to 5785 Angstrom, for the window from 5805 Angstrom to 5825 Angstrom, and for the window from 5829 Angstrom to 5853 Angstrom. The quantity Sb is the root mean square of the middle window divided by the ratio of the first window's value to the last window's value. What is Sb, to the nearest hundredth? 1.01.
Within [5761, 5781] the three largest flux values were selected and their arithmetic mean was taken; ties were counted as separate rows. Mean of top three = 17.6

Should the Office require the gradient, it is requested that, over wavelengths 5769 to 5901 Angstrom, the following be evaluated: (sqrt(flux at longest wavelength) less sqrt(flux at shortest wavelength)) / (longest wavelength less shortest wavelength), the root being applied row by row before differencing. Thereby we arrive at -0.0002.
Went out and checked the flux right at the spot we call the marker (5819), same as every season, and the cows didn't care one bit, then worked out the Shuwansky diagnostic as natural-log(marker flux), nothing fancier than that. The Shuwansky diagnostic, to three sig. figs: 2.81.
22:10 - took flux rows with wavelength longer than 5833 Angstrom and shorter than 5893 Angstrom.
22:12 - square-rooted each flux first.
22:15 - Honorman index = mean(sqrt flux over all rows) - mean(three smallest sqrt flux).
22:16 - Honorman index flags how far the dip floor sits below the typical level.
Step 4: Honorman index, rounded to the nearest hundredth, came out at 0.11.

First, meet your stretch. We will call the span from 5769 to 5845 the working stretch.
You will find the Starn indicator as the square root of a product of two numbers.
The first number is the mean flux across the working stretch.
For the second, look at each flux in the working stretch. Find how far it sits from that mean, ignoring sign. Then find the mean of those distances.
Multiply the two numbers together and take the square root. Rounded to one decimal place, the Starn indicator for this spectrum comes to 2.4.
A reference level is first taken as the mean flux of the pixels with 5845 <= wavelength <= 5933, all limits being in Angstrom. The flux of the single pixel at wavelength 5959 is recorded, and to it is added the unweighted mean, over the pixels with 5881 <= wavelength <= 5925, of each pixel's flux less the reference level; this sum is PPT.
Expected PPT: 17.1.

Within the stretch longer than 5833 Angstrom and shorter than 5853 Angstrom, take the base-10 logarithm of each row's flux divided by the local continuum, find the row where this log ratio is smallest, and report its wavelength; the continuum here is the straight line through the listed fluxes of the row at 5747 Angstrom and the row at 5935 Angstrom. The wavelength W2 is 5847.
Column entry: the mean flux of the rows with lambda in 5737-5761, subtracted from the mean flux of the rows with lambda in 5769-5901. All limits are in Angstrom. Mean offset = -0.20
